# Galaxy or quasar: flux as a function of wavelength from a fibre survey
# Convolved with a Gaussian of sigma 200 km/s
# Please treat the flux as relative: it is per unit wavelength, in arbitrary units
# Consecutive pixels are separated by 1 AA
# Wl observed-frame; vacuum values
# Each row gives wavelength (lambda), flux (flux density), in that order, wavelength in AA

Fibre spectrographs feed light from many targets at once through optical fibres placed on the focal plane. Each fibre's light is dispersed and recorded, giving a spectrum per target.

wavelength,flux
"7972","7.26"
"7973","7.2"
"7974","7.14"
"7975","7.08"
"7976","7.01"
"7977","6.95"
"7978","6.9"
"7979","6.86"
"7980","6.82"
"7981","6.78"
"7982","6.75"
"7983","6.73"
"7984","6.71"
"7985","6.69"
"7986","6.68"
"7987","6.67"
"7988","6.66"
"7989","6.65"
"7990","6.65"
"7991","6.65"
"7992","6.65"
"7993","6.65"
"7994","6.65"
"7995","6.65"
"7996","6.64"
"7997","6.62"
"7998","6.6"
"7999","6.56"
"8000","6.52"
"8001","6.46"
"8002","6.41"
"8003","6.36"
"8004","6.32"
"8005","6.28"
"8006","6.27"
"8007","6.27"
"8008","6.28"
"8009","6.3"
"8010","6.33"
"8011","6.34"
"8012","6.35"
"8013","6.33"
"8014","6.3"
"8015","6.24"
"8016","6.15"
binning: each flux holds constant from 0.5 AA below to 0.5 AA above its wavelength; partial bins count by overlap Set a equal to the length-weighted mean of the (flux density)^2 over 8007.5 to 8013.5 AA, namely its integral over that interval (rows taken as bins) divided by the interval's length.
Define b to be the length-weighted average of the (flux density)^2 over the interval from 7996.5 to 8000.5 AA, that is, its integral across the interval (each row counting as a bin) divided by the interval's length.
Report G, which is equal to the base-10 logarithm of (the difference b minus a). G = 0.51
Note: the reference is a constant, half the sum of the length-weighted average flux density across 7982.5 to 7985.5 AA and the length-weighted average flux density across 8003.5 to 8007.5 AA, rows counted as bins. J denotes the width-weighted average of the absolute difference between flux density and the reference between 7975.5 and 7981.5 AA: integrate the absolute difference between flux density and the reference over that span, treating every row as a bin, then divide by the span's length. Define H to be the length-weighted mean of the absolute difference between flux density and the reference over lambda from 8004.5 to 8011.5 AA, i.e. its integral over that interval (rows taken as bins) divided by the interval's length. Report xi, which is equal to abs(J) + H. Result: 0.59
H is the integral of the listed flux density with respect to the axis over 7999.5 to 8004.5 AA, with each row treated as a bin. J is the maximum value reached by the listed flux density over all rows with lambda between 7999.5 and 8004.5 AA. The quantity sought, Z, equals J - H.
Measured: -26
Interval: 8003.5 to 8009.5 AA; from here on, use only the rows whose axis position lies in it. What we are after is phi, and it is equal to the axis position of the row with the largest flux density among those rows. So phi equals 8004 AA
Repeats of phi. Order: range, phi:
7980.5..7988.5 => 7981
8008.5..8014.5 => 8012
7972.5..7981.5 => 7973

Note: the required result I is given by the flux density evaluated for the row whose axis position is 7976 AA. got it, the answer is 7.01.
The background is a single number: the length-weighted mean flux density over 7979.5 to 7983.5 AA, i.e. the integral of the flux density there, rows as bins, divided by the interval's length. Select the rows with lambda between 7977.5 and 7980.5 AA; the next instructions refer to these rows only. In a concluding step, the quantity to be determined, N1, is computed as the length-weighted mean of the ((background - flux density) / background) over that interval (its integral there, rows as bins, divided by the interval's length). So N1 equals -0.013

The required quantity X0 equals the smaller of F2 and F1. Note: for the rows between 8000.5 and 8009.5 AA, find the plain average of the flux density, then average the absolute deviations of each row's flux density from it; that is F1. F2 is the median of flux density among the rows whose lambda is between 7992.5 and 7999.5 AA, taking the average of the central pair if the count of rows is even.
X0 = 0.05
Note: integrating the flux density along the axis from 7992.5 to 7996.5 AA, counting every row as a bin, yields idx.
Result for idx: 26.6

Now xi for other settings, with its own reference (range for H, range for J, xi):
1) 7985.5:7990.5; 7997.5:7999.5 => 0.25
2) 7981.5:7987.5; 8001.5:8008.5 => 0.39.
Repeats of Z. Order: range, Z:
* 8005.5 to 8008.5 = -13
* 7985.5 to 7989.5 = -20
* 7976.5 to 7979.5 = -14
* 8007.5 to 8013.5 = -32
